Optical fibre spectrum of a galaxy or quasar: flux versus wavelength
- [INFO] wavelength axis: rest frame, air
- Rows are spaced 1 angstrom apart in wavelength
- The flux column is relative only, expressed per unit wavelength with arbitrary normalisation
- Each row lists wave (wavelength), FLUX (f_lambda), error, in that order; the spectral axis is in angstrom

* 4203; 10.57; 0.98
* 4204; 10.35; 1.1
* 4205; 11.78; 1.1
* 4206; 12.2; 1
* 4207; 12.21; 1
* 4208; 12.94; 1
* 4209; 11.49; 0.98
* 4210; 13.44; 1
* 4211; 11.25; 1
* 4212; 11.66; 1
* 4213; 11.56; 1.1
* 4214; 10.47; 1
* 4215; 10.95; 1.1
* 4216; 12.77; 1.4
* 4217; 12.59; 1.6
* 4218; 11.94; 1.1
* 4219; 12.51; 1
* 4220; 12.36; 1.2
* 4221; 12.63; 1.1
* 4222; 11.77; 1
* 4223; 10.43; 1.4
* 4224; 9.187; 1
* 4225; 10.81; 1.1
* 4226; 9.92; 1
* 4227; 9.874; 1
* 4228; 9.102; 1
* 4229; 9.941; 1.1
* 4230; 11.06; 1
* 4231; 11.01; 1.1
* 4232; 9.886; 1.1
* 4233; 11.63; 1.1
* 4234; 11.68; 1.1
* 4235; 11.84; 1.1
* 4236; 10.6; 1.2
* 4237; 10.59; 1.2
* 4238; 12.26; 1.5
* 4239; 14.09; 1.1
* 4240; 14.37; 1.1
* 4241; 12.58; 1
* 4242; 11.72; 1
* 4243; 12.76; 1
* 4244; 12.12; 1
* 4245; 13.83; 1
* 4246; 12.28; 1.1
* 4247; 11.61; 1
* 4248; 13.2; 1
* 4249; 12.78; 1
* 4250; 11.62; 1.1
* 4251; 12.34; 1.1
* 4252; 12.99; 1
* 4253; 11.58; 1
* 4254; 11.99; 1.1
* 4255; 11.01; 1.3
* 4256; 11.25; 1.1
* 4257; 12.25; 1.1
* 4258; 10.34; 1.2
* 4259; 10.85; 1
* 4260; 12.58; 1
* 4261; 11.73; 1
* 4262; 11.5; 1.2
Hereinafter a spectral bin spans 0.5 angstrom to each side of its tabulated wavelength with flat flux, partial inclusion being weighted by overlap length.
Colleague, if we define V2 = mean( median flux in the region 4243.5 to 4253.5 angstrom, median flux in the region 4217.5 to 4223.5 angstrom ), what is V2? 12.23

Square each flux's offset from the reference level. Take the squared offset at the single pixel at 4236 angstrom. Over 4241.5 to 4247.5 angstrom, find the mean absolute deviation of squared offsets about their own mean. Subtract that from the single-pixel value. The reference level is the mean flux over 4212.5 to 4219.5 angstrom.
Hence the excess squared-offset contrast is 0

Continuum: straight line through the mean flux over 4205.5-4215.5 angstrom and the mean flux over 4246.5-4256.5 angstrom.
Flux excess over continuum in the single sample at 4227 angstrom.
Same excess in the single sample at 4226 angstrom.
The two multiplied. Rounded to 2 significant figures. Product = 4.0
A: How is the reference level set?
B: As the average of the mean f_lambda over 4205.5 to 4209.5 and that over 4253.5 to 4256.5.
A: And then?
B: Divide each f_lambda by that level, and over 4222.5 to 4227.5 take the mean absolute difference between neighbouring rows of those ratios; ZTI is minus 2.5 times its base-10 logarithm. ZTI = 2.74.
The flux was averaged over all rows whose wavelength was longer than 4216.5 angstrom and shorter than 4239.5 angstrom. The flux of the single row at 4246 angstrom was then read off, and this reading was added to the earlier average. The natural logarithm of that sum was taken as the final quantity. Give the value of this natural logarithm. 3.16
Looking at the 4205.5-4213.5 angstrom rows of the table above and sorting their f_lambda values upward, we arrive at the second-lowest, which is 11.49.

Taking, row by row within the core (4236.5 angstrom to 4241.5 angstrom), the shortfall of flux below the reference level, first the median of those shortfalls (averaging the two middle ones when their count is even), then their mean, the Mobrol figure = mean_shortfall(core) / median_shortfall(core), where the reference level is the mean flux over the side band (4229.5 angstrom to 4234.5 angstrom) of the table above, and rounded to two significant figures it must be 1.1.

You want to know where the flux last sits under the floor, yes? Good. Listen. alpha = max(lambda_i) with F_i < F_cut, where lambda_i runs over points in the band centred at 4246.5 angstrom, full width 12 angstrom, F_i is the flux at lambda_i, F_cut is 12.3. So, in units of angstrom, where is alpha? 4250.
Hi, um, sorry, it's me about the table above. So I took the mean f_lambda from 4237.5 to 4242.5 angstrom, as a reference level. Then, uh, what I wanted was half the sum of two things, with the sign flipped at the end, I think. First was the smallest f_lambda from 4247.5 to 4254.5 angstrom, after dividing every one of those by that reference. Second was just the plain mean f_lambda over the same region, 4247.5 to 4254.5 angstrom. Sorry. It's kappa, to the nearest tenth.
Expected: -6.6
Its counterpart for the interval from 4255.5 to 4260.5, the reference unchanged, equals -6.1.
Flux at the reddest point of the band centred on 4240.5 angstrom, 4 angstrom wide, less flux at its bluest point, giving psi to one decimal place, -2.4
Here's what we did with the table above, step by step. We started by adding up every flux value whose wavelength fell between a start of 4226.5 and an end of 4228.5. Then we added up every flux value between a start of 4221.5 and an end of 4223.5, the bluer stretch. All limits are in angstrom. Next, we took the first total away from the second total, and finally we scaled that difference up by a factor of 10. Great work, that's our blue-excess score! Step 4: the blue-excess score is 32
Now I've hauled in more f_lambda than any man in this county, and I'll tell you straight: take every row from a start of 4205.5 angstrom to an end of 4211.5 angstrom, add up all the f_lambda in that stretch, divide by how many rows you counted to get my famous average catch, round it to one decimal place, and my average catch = 12.3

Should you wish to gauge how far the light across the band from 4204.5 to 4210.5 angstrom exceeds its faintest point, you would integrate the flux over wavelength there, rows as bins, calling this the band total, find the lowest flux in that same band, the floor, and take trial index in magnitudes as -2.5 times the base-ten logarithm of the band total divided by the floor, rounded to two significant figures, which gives -2.0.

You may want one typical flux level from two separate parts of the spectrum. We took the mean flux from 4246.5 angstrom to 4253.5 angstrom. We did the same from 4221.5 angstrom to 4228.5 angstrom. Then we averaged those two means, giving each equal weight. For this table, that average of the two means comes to 11.2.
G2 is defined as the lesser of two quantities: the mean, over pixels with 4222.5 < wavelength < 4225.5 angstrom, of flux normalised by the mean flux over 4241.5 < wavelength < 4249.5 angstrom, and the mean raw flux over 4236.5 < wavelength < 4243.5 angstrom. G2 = 0.81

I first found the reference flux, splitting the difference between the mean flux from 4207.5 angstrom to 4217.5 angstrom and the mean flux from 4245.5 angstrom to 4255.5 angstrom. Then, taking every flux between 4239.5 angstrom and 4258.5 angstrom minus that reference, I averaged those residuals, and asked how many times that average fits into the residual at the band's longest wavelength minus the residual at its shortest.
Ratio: -19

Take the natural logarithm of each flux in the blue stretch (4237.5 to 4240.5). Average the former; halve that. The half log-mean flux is 1.30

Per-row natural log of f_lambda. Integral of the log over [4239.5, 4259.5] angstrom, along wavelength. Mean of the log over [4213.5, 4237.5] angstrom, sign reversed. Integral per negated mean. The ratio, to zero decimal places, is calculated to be -21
